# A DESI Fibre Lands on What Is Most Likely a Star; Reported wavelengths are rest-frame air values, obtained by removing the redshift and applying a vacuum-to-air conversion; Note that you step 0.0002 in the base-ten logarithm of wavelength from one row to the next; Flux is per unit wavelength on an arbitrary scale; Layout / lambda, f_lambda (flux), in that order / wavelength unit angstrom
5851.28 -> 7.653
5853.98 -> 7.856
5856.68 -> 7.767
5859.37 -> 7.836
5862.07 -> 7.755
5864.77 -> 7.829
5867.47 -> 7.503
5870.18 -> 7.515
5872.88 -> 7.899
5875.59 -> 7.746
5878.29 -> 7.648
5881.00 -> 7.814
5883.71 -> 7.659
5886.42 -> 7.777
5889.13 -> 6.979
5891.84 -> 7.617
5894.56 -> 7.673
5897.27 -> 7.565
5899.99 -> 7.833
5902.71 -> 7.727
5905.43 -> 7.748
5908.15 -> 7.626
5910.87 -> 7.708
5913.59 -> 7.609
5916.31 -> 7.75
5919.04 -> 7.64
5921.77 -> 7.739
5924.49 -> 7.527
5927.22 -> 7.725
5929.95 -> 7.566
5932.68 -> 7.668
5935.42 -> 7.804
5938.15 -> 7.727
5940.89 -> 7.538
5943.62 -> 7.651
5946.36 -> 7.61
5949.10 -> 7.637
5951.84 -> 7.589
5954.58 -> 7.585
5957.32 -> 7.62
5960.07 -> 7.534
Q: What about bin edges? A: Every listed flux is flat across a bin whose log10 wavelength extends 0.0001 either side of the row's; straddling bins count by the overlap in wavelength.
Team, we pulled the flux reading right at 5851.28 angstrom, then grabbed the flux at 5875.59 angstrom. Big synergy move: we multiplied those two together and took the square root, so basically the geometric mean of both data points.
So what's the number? 7.70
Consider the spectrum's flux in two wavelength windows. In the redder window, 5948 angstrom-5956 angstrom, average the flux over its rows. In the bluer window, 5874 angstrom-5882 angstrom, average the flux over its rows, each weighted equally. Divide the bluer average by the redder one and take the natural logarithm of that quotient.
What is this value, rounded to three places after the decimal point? 0.017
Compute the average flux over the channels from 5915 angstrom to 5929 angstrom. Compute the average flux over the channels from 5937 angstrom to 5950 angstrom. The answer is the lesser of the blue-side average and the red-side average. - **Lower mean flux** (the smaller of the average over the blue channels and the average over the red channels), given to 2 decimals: 7.63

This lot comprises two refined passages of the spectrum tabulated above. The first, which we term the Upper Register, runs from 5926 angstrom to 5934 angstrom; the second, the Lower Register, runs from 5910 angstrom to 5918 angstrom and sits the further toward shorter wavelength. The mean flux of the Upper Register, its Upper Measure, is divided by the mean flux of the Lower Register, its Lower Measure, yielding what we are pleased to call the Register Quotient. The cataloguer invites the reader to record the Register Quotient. 1.00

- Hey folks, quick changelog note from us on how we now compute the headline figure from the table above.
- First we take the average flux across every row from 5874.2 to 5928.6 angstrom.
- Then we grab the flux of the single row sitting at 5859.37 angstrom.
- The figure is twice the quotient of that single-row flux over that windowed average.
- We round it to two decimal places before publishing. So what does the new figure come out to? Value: 2.05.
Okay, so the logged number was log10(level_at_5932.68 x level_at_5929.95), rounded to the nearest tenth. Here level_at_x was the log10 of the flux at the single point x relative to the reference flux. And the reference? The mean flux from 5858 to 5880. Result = -4.6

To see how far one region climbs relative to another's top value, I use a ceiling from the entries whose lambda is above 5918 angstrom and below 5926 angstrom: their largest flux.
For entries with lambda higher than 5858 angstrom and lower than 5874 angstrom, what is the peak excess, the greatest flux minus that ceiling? 0.16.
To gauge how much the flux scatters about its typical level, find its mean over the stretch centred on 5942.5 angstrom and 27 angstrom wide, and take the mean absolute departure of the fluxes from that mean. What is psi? 0.060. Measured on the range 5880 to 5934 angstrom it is 0.105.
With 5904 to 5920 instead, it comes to 0.055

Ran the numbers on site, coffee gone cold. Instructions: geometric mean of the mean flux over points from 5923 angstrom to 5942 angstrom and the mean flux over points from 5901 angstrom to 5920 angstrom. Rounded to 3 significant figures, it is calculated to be 7.67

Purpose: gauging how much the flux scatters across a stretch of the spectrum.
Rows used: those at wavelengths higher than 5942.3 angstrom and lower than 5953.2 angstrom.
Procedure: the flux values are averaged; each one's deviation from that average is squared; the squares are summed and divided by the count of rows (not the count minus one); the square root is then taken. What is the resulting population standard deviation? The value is 0.024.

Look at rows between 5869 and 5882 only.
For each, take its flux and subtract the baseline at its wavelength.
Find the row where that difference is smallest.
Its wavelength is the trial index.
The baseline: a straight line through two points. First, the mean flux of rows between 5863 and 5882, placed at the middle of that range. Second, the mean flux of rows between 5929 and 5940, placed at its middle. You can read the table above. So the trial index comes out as 5870.18 angstrom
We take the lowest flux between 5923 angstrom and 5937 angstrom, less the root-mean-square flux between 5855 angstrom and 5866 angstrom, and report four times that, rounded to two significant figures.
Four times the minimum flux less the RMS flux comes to -1.1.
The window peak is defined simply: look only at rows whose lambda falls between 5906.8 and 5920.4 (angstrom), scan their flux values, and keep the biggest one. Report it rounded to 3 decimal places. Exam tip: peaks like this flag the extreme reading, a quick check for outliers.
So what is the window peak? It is 7.750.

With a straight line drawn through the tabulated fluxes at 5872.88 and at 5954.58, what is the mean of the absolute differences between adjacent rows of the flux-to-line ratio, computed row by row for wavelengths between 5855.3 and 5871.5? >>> 0.014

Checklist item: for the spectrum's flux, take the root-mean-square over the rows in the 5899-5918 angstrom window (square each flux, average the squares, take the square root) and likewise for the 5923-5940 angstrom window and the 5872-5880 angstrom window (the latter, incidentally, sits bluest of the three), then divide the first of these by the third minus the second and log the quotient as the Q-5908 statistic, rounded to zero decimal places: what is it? 81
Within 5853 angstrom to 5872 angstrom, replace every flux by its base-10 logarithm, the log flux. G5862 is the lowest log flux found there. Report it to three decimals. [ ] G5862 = 0.875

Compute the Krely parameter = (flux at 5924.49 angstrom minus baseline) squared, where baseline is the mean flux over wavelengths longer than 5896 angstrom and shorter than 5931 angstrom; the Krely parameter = 0.022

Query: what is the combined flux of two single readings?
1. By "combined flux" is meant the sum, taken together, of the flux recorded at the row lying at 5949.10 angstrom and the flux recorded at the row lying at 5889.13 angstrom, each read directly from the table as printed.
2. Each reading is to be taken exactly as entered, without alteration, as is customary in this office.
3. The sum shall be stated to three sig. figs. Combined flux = 14.6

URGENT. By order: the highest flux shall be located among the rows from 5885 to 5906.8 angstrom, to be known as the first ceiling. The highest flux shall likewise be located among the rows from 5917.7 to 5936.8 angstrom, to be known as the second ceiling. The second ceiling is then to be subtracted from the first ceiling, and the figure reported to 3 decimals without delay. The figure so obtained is 0.029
